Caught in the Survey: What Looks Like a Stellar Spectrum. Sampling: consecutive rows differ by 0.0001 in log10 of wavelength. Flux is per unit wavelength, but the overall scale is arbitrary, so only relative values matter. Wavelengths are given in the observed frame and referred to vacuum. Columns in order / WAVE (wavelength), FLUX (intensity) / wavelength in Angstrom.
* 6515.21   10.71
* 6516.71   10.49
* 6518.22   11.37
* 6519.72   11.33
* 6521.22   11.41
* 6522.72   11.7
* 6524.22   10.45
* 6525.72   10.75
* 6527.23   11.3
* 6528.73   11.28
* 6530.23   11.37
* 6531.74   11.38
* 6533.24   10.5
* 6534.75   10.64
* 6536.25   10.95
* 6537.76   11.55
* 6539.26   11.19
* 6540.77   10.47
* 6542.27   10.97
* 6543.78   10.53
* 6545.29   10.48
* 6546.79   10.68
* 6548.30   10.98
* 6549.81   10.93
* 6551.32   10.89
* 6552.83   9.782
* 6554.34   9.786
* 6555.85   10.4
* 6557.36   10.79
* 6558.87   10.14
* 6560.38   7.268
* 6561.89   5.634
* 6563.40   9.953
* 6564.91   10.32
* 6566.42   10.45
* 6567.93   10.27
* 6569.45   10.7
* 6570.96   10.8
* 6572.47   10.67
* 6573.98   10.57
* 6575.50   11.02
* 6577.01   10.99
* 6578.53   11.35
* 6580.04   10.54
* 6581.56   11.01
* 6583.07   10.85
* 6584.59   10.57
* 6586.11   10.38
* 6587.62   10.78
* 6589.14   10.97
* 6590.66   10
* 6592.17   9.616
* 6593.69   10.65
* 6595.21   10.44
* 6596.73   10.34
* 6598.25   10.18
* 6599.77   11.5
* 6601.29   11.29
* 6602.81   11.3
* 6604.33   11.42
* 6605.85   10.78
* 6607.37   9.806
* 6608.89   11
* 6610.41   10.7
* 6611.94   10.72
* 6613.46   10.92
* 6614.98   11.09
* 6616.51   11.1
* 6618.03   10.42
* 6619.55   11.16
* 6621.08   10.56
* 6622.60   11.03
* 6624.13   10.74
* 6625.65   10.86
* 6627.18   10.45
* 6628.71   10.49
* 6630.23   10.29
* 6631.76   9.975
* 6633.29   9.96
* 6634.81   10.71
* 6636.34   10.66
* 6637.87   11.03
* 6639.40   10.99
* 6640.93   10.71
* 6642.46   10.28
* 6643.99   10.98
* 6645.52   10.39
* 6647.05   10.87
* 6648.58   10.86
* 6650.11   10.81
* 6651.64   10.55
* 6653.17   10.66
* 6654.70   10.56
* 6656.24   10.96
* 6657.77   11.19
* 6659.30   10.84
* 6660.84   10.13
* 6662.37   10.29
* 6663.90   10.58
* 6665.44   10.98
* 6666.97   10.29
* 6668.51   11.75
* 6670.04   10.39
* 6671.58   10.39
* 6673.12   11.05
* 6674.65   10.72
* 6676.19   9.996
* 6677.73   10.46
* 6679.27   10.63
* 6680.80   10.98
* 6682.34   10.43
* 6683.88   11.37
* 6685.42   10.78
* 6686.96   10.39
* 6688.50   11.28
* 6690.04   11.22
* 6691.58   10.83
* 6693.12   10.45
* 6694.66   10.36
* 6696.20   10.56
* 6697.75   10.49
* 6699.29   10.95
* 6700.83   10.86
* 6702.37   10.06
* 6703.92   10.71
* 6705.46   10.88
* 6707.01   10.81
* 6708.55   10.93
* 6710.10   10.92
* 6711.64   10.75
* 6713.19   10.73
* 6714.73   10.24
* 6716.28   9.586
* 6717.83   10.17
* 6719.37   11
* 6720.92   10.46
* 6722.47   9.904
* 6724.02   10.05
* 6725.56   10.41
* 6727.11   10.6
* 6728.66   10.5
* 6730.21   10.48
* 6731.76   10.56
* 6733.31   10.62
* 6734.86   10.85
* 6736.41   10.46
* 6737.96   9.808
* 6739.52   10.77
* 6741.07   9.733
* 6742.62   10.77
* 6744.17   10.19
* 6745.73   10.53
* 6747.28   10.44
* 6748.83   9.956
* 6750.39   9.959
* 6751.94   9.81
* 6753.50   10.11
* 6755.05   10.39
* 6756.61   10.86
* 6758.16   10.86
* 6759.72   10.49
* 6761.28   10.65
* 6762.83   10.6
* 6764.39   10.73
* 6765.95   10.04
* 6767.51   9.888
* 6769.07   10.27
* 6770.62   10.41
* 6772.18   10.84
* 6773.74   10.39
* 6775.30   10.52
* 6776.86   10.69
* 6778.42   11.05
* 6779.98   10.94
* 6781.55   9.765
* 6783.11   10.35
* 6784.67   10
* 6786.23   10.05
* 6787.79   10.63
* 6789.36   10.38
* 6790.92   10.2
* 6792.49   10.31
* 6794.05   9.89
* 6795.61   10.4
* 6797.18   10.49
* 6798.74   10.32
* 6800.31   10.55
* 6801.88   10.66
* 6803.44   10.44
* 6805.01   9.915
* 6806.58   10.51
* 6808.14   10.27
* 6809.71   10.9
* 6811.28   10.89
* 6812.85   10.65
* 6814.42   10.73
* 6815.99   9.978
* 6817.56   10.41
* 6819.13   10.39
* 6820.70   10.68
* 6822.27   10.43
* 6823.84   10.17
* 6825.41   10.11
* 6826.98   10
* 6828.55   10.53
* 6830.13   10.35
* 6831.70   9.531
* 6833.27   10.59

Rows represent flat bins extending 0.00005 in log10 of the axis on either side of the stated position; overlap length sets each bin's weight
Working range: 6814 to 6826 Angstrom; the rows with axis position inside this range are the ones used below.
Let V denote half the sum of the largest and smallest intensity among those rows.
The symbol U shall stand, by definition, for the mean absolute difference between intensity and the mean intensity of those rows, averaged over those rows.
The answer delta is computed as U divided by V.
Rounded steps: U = 0.21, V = 10.4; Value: 0.0200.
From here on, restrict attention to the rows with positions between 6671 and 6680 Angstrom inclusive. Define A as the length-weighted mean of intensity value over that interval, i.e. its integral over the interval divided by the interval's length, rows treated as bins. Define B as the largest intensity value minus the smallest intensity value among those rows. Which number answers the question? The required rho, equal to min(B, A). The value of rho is 1.1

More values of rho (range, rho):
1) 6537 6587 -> 5.9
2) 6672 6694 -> 1.4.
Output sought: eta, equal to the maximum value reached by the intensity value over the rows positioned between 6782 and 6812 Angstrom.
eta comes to 10.9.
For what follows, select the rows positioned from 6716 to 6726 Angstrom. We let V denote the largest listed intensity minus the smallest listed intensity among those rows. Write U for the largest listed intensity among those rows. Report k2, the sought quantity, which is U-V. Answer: 9.6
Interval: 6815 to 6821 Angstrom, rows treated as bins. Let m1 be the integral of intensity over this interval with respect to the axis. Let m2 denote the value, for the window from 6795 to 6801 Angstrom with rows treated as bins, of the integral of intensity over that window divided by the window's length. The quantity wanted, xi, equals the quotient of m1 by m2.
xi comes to 5.95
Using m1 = 62.1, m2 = 10.4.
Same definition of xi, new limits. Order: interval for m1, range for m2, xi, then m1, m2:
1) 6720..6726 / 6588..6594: 5.94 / 61.3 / 10.3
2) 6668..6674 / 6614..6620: 5.96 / 65.2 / 10.9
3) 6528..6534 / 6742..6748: 6.37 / 66.7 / 10.5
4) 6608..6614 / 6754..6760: 6.09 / 64.8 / 10.6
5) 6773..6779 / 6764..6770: 6.26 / 63.9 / 10.2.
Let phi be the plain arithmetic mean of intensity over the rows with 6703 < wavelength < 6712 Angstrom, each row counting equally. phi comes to 10.8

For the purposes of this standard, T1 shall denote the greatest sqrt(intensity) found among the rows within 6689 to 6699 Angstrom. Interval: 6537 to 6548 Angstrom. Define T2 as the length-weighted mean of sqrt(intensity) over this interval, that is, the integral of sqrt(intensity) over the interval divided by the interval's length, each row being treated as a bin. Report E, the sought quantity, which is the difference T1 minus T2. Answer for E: 0.06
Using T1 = 3.35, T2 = 3.29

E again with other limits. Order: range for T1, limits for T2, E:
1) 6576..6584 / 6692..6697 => 0.13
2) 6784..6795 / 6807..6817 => 0.01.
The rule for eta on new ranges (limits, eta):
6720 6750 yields 10.85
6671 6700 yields 11.37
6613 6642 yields 11.16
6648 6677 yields 11.75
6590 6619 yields 11.5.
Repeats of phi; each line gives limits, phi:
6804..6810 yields 10.4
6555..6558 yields 10.6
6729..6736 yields 10.6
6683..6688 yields 10.8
